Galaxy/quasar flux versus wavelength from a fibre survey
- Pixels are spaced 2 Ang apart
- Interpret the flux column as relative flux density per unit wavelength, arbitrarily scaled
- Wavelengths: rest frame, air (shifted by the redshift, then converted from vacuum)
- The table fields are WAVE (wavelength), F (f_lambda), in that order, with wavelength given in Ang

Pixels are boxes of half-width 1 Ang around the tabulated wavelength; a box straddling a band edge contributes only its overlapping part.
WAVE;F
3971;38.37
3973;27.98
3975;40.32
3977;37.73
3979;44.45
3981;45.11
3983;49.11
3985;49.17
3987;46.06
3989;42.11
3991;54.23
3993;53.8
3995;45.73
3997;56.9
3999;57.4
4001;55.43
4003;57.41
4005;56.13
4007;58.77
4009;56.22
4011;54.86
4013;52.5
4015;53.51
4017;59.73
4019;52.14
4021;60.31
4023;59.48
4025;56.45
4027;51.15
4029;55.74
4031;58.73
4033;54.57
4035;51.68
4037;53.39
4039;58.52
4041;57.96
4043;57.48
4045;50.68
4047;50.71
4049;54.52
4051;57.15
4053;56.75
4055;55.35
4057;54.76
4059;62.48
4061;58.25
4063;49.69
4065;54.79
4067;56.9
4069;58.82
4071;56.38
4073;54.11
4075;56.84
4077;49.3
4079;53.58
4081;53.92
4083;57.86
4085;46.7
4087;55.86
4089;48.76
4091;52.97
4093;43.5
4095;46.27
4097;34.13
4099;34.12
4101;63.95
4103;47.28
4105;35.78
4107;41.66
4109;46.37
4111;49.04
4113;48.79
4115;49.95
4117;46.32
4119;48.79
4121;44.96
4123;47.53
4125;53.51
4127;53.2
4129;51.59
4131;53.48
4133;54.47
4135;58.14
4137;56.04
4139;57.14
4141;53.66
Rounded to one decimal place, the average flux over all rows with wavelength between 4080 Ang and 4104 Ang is 48.8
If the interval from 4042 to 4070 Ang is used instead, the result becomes 55.6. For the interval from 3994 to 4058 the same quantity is 55.4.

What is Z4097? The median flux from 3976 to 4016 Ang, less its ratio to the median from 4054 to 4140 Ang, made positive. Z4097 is 52.6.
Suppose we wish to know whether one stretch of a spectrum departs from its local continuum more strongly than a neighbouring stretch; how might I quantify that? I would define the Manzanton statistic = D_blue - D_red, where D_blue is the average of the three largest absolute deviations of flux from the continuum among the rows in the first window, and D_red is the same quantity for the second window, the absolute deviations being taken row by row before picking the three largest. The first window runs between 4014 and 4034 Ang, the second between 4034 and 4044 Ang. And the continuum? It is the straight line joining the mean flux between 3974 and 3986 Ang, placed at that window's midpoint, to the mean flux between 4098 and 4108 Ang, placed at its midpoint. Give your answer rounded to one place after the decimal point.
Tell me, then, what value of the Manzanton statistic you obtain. 1.9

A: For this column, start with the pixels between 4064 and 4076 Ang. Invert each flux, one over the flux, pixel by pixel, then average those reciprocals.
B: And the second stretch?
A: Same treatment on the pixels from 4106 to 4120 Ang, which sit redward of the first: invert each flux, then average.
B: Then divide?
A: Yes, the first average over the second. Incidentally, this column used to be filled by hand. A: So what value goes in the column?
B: 0.84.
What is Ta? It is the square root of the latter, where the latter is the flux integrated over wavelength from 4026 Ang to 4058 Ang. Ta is 41.9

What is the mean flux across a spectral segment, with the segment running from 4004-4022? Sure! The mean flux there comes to 56.0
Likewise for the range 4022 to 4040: 55.5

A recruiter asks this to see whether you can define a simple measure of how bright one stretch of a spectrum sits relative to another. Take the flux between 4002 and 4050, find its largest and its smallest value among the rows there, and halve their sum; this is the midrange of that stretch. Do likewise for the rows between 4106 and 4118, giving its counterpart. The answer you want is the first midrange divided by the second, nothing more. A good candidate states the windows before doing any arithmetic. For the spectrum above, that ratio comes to 1.21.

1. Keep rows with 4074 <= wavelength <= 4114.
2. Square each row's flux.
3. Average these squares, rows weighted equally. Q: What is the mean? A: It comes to 2396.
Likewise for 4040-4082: 3064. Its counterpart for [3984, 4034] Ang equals 2973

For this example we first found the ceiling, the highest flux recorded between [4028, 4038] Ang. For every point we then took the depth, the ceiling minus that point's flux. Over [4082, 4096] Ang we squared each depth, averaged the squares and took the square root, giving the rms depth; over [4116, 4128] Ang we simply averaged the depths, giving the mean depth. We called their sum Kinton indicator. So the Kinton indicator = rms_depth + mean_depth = 19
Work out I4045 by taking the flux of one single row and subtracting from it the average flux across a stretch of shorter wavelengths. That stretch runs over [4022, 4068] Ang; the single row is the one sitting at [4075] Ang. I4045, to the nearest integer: 1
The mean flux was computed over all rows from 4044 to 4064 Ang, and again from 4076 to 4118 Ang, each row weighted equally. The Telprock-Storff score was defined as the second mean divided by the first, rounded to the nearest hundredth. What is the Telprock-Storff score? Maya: 0.87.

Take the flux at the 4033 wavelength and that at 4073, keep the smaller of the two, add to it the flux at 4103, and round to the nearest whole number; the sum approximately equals 101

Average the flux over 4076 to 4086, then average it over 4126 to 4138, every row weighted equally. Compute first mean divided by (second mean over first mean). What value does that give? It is 50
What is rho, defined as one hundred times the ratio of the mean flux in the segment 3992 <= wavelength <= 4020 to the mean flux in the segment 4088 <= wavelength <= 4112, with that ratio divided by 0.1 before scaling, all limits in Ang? 1214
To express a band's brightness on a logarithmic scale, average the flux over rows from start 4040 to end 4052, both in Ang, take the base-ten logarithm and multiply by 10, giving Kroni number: 17.4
